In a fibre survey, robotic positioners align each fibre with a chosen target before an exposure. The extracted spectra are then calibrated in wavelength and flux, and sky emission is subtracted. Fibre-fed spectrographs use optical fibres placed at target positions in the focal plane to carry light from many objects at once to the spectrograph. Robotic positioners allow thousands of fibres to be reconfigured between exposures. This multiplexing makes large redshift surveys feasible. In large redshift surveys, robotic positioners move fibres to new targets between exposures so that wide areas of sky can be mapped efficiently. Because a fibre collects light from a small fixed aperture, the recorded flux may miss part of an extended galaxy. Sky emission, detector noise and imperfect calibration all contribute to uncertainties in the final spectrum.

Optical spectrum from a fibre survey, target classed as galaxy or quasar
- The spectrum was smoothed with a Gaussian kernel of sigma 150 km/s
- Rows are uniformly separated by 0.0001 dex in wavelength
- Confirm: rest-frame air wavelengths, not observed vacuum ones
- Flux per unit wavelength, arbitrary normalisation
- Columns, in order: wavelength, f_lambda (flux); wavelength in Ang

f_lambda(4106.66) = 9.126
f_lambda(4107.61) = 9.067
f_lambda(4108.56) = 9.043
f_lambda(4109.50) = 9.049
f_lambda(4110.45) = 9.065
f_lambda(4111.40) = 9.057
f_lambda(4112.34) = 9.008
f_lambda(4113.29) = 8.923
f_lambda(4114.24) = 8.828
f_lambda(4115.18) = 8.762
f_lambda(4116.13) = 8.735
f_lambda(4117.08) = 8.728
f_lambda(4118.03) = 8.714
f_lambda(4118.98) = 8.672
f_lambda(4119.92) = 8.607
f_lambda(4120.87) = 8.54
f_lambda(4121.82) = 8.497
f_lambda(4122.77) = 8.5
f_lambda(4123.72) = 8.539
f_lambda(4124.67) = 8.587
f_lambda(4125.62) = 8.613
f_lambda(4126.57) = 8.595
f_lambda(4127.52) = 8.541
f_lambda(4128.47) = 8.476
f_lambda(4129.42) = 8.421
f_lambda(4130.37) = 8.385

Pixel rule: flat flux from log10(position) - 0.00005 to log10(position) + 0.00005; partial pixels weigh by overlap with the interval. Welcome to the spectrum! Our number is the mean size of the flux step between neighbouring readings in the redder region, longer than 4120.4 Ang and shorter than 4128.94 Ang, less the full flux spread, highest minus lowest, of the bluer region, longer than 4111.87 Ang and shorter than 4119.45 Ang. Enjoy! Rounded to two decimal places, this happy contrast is -0.30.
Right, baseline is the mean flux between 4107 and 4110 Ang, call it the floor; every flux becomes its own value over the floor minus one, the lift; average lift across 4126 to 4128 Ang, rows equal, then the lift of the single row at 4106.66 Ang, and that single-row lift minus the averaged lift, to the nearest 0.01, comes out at 0.06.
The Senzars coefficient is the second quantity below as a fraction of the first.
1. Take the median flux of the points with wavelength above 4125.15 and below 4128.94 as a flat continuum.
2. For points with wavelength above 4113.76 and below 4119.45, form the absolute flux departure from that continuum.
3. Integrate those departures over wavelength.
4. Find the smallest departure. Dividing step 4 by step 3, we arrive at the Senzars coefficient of 0.106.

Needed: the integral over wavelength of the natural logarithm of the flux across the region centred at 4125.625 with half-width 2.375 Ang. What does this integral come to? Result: 10.2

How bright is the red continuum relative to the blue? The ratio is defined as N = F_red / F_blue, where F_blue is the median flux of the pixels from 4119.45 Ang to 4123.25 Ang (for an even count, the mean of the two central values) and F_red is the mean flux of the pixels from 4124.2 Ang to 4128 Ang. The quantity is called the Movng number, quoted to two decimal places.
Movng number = 1.01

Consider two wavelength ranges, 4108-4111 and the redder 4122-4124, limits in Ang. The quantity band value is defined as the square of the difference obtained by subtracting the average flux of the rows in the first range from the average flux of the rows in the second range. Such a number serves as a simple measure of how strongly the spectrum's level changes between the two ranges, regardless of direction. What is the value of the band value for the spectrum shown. 0.28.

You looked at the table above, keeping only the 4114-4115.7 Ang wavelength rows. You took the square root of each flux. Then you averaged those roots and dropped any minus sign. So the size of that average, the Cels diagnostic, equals 2.97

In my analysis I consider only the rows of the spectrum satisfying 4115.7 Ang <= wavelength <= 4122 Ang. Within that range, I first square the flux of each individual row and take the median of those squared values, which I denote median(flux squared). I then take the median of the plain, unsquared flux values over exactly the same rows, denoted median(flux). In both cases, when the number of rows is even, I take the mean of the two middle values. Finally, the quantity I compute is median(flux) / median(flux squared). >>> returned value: 0.115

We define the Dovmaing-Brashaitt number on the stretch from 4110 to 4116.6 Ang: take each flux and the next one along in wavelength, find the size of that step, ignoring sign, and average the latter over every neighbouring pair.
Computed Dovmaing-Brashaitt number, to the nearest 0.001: 0.055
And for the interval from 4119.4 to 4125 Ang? 0.040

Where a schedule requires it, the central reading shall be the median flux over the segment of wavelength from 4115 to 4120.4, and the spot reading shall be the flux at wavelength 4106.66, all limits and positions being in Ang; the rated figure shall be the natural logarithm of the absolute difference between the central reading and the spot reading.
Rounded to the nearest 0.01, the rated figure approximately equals -0.90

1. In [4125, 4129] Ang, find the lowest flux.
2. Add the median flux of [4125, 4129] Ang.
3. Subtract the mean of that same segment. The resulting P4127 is 8.49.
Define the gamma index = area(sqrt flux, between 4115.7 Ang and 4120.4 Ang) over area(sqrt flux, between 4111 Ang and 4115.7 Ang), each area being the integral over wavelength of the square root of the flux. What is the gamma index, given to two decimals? 0.99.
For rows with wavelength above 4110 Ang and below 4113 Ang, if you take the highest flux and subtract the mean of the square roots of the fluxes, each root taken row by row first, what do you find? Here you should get 6.06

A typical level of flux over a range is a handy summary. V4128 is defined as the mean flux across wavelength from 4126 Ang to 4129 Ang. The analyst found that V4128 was 8.54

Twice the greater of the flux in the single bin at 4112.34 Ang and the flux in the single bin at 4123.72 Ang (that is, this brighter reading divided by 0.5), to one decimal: 18.0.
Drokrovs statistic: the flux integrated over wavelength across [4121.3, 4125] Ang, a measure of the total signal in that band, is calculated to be 32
